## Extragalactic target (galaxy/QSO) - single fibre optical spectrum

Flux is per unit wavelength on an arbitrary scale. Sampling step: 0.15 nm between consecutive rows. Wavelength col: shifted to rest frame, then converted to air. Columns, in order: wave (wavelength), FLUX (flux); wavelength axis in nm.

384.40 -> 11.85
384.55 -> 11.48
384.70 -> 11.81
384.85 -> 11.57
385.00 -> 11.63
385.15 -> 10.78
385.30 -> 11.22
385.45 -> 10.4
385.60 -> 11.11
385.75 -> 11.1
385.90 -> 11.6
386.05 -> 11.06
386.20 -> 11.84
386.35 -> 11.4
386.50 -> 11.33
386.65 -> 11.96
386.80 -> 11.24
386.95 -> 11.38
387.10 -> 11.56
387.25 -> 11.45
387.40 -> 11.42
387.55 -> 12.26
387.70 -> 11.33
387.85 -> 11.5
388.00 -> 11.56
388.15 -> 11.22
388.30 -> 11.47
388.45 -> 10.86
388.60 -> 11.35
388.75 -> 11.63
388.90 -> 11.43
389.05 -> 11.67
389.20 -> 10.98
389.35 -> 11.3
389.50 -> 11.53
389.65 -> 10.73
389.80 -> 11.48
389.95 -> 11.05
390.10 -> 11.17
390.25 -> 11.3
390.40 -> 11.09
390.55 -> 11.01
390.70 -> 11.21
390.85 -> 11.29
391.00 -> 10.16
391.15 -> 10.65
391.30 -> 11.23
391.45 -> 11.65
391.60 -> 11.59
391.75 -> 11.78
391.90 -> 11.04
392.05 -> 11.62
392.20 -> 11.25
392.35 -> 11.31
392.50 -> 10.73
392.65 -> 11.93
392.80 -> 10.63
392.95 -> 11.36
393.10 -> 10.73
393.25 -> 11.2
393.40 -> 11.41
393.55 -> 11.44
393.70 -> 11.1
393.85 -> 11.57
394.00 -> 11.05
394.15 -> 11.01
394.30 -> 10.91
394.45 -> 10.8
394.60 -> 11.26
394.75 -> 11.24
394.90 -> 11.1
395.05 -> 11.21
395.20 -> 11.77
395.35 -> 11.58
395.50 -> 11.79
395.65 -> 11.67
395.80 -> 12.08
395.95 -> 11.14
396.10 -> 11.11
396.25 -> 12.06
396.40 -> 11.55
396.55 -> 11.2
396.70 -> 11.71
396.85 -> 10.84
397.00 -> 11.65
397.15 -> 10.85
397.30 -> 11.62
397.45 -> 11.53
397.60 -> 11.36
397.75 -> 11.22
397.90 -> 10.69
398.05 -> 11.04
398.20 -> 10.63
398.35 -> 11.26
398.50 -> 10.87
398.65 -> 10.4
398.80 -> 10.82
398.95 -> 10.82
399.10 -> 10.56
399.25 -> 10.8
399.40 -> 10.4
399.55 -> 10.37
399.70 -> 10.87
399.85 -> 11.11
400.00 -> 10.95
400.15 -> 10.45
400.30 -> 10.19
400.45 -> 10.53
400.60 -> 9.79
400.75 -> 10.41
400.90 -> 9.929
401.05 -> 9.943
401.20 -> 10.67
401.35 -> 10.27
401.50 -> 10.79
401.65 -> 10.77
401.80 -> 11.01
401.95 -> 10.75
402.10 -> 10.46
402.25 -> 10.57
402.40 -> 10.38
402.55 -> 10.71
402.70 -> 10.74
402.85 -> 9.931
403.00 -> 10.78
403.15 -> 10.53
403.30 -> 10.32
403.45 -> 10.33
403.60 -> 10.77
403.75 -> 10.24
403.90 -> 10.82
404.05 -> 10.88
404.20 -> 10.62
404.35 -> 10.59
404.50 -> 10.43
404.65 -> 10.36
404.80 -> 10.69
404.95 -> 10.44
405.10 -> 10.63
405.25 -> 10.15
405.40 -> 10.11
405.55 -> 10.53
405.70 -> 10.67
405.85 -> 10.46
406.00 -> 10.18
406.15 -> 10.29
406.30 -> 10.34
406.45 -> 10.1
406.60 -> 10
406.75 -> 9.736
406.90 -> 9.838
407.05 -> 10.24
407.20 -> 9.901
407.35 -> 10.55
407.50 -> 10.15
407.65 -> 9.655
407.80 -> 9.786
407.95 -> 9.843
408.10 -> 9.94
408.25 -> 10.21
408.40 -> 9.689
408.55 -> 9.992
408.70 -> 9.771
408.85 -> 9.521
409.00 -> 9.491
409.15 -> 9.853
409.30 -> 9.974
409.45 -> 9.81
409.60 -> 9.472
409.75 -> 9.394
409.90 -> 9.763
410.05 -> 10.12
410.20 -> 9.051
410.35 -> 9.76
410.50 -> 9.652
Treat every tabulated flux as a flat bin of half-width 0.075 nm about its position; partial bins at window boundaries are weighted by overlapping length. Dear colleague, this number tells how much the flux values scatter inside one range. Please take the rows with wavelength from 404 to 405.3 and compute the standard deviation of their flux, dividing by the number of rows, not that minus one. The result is 0.20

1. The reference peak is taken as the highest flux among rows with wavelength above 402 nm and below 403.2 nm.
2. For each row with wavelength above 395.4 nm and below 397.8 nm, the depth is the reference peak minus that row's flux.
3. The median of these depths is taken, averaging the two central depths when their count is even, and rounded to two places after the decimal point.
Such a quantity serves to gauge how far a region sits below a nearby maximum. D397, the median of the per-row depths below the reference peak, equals -0.76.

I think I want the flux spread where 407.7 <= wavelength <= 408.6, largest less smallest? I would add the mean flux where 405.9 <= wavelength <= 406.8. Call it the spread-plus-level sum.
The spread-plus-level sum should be 10.6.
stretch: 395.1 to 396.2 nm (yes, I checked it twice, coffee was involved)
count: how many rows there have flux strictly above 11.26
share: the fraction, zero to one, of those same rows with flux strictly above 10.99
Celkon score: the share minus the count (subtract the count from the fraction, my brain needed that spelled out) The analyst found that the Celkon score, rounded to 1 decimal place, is -4.0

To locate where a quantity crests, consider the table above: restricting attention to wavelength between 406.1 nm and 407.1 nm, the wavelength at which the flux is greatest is 406.30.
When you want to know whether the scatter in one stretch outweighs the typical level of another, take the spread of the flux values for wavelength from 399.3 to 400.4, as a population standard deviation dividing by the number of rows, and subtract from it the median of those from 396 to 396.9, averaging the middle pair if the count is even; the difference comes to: -11.1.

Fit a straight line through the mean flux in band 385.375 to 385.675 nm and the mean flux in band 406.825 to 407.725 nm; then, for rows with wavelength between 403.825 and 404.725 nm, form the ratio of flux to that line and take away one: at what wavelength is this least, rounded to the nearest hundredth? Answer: 404.65 nm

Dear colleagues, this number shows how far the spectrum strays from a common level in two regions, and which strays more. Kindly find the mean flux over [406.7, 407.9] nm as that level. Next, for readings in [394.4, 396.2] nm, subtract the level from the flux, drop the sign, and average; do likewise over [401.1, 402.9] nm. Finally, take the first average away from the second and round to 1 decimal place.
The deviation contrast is -0.8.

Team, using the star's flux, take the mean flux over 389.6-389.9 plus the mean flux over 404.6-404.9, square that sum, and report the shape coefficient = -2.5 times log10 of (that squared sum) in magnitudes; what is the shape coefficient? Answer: -6.68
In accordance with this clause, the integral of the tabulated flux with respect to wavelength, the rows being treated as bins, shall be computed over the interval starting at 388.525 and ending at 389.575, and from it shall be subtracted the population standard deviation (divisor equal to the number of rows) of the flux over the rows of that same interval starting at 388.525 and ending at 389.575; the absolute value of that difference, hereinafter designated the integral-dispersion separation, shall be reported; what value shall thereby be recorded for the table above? 11.8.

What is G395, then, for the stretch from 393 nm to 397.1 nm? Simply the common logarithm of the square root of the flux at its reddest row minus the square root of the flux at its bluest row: -0.86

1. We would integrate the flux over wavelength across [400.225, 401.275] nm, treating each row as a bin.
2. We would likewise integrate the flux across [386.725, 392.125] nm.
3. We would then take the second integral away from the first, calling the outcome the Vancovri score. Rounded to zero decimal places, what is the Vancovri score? -50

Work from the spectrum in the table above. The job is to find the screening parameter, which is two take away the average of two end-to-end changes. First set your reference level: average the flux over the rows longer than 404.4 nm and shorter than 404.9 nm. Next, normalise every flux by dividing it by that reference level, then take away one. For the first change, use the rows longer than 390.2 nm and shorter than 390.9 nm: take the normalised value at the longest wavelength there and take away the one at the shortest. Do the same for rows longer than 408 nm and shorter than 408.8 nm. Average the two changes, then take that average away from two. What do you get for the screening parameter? 2.01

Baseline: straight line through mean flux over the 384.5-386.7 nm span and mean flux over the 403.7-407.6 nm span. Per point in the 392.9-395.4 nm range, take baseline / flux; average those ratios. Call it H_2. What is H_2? 0.97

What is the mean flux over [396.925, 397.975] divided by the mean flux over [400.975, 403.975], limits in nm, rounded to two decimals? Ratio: 1.07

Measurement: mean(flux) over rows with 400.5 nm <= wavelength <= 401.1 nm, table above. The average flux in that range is 10.0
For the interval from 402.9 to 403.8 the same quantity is 10.5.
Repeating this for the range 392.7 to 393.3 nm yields 11.0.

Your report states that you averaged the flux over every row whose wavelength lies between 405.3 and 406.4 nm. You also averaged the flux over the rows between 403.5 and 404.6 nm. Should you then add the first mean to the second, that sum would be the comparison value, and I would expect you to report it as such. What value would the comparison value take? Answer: 21.0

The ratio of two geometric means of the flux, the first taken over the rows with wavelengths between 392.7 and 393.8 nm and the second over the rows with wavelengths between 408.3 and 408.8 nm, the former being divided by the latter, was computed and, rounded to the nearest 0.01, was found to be 1.13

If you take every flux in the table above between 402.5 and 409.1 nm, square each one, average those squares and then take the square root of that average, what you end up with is 10.3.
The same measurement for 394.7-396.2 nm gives 11.5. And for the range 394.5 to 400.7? 11.1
